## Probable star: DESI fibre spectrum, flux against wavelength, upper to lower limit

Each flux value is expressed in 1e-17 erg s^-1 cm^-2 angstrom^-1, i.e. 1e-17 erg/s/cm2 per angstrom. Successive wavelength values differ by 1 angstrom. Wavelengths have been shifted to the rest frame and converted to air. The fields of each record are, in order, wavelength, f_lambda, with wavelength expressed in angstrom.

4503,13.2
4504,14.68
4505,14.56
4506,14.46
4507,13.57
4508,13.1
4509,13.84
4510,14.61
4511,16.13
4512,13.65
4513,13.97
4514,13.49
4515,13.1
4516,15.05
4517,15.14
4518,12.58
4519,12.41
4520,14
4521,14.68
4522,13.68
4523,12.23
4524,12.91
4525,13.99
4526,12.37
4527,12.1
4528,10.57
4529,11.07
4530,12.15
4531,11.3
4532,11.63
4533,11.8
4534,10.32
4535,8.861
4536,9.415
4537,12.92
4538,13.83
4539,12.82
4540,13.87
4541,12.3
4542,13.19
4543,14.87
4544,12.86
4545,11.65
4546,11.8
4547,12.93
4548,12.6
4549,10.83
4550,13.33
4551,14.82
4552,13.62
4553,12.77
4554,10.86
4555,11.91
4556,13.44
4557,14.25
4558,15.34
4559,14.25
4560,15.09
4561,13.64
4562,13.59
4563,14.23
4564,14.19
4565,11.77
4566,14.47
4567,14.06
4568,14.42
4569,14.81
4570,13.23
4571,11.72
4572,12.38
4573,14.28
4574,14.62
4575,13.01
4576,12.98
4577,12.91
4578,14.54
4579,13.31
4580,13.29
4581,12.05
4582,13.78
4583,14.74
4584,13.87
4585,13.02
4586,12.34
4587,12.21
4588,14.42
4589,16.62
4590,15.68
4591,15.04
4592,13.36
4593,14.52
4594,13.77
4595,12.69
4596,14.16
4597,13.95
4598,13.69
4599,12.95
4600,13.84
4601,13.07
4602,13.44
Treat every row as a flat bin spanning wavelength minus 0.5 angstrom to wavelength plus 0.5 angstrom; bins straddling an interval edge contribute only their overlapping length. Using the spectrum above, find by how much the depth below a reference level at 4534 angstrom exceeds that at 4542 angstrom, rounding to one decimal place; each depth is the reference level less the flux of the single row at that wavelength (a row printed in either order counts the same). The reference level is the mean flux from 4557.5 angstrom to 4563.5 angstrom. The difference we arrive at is 2.9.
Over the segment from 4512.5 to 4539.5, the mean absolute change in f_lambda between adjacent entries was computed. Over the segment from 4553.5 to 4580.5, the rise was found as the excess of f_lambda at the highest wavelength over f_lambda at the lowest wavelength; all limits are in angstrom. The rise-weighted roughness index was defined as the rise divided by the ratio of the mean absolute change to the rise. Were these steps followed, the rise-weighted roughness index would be 5.6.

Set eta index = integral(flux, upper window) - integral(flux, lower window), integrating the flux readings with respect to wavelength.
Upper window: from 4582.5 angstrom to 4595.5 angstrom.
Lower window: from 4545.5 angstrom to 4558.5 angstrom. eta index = 14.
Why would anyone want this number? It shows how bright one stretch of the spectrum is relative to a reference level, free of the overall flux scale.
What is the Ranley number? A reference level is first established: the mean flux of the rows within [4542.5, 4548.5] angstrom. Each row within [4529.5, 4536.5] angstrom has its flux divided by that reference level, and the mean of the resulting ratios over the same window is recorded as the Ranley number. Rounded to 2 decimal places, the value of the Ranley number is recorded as 0.84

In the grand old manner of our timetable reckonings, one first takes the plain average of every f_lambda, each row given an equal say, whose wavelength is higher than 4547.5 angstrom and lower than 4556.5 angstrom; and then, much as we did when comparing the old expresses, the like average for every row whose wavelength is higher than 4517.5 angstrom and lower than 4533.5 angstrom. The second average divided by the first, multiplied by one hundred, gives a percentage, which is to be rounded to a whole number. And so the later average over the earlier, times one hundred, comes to 98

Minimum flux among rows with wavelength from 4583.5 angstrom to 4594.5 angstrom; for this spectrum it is 12.21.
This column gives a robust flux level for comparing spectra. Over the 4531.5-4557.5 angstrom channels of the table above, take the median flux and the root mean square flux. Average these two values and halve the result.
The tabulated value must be 6.33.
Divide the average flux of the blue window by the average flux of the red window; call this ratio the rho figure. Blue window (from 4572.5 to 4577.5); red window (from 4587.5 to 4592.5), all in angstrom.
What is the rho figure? 0.903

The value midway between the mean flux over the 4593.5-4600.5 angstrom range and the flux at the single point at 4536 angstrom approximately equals 11.5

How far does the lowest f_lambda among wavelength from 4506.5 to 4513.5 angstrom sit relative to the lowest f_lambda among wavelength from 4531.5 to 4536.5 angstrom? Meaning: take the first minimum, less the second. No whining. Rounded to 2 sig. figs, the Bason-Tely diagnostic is 4.2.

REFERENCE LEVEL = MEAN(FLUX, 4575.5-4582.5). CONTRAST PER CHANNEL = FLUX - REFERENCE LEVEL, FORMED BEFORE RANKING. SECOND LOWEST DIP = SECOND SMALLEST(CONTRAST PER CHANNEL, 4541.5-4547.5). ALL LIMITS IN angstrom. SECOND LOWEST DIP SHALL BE -1.5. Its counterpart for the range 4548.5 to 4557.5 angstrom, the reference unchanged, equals -2.4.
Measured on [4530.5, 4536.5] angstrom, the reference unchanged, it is -3.9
